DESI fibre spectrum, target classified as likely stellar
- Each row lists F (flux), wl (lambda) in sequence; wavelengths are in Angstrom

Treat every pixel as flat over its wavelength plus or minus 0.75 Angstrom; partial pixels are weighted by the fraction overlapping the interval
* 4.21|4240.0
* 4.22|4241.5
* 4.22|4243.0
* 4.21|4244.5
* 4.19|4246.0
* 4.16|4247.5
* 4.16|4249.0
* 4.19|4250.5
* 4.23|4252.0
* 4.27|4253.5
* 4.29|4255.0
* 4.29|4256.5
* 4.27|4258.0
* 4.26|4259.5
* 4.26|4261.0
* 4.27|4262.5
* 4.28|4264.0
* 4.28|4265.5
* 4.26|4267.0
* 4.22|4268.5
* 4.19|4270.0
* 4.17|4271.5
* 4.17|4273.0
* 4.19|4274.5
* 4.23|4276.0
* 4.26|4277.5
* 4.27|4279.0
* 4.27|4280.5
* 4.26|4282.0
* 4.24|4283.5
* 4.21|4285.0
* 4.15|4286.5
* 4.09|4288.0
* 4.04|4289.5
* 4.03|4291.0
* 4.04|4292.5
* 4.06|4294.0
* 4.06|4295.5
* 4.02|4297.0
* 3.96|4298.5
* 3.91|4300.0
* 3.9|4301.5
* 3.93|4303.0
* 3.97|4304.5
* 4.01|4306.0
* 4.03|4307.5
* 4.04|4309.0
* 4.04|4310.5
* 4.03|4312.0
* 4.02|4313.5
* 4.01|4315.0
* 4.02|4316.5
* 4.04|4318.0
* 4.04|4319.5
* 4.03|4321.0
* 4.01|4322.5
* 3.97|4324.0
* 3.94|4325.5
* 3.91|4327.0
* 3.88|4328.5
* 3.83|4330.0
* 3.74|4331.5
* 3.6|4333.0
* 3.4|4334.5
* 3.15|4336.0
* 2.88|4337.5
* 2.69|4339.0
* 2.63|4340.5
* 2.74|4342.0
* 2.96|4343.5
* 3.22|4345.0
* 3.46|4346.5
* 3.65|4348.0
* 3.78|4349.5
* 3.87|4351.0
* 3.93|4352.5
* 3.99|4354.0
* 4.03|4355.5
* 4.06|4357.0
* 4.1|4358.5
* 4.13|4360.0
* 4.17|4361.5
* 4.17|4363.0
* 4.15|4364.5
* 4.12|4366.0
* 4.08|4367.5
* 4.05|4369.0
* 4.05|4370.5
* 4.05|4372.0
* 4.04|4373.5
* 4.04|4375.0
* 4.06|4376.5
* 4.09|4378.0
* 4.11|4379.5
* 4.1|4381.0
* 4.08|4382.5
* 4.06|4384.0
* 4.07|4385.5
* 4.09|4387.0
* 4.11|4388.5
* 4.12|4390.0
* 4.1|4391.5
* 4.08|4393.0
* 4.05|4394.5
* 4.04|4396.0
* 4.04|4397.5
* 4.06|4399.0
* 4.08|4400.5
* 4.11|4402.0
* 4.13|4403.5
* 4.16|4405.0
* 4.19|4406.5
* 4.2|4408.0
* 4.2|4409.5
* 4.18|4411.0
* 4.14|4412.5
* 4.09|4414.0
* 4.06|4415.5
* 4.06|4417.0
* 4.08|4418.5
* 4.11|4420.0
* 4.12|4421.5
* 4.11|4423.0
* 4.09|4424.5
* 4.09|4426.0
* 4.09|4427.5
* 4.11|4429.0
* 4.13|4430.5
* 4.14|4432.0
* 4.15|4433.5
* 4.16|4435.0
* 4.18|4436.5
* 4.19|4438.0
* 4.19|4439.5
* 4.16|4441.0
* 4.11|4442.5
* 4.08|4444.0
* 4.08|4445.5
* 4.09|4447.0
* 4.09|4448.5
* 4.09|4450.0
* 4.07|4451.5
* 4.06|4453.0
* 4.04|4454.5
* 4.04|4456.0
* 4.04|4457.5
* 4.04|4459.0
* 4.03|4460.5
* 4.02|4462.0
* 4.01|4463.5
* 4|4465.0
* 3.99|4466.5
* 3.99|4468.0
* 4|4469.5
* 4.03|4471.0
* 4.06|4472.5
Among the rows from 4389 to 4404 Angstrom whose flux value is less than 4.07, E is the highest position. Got 4399.0 Angstrom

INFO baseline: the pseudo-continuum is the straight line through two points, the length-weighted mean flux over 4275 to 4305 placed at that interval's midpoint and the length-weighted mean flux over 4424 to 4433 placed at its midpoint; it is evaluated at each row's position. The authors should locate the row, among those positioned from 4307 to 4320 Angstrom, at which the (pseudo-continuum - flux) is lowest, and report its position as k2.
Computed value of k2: 4309.0 Angstrom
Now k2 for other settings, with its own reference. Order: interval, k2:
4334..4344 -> 4334.5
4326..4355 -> 4354.0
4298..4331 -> 4309.0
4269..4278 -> 4277.5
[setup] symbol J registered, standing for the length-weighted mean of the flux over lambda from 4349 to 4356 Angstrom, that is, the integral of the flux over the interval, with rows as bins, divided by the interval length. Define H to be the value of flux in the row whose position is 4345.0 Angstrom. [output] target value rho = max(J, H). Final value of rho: 3.92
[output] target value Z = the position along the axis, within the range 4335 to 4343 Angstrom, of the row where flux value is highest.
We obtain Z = 4336.0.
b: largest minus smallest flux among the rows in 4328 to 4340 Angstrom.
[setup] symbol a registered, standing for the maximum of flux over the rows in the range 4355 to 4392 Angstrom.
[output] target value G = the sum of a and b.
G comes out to 5.4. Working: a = 4.17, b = 1.19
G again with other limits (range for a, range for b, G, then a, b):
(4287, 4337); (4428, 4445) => 4.2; 4.09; 0.11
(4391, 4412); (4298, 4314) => 4.3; 4.2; 0.14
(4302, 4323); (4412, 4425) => 4.1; 4.04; 0.08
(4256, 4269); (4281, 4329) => 4.7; 4.29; 0.38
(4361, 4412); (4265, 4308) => 4.6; 4.2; 0.38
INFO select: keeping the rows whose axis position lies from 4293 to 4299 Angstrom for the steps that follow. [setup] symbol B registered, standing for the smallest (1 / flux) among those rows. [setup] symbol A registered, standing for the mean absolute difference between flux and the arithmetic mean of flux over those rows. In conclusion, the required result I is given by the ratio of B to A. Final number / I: 7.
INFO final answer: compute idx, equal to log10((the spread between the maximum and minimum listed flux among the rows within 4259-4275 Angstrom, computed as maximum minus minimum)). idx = -0.96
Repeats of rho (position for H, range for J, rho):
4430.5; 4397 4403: 4.13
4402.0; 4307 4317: 4.11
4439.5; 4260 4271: 4.25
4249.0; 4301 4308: 4.16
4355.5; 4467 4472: 4.03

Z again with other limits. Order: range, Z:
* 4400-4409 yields 4408.0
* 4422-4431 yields 4430.5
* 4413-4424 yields 4421.5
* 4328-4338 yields 4328.5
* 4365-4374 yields 4366.0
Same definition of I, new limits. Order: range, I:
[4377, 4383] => 24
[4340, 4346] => 2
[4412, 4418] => 9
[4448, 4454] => 20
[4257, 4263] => 47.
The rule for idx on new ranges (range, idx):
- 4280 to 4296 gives -0.62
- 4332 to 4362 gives 0.19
